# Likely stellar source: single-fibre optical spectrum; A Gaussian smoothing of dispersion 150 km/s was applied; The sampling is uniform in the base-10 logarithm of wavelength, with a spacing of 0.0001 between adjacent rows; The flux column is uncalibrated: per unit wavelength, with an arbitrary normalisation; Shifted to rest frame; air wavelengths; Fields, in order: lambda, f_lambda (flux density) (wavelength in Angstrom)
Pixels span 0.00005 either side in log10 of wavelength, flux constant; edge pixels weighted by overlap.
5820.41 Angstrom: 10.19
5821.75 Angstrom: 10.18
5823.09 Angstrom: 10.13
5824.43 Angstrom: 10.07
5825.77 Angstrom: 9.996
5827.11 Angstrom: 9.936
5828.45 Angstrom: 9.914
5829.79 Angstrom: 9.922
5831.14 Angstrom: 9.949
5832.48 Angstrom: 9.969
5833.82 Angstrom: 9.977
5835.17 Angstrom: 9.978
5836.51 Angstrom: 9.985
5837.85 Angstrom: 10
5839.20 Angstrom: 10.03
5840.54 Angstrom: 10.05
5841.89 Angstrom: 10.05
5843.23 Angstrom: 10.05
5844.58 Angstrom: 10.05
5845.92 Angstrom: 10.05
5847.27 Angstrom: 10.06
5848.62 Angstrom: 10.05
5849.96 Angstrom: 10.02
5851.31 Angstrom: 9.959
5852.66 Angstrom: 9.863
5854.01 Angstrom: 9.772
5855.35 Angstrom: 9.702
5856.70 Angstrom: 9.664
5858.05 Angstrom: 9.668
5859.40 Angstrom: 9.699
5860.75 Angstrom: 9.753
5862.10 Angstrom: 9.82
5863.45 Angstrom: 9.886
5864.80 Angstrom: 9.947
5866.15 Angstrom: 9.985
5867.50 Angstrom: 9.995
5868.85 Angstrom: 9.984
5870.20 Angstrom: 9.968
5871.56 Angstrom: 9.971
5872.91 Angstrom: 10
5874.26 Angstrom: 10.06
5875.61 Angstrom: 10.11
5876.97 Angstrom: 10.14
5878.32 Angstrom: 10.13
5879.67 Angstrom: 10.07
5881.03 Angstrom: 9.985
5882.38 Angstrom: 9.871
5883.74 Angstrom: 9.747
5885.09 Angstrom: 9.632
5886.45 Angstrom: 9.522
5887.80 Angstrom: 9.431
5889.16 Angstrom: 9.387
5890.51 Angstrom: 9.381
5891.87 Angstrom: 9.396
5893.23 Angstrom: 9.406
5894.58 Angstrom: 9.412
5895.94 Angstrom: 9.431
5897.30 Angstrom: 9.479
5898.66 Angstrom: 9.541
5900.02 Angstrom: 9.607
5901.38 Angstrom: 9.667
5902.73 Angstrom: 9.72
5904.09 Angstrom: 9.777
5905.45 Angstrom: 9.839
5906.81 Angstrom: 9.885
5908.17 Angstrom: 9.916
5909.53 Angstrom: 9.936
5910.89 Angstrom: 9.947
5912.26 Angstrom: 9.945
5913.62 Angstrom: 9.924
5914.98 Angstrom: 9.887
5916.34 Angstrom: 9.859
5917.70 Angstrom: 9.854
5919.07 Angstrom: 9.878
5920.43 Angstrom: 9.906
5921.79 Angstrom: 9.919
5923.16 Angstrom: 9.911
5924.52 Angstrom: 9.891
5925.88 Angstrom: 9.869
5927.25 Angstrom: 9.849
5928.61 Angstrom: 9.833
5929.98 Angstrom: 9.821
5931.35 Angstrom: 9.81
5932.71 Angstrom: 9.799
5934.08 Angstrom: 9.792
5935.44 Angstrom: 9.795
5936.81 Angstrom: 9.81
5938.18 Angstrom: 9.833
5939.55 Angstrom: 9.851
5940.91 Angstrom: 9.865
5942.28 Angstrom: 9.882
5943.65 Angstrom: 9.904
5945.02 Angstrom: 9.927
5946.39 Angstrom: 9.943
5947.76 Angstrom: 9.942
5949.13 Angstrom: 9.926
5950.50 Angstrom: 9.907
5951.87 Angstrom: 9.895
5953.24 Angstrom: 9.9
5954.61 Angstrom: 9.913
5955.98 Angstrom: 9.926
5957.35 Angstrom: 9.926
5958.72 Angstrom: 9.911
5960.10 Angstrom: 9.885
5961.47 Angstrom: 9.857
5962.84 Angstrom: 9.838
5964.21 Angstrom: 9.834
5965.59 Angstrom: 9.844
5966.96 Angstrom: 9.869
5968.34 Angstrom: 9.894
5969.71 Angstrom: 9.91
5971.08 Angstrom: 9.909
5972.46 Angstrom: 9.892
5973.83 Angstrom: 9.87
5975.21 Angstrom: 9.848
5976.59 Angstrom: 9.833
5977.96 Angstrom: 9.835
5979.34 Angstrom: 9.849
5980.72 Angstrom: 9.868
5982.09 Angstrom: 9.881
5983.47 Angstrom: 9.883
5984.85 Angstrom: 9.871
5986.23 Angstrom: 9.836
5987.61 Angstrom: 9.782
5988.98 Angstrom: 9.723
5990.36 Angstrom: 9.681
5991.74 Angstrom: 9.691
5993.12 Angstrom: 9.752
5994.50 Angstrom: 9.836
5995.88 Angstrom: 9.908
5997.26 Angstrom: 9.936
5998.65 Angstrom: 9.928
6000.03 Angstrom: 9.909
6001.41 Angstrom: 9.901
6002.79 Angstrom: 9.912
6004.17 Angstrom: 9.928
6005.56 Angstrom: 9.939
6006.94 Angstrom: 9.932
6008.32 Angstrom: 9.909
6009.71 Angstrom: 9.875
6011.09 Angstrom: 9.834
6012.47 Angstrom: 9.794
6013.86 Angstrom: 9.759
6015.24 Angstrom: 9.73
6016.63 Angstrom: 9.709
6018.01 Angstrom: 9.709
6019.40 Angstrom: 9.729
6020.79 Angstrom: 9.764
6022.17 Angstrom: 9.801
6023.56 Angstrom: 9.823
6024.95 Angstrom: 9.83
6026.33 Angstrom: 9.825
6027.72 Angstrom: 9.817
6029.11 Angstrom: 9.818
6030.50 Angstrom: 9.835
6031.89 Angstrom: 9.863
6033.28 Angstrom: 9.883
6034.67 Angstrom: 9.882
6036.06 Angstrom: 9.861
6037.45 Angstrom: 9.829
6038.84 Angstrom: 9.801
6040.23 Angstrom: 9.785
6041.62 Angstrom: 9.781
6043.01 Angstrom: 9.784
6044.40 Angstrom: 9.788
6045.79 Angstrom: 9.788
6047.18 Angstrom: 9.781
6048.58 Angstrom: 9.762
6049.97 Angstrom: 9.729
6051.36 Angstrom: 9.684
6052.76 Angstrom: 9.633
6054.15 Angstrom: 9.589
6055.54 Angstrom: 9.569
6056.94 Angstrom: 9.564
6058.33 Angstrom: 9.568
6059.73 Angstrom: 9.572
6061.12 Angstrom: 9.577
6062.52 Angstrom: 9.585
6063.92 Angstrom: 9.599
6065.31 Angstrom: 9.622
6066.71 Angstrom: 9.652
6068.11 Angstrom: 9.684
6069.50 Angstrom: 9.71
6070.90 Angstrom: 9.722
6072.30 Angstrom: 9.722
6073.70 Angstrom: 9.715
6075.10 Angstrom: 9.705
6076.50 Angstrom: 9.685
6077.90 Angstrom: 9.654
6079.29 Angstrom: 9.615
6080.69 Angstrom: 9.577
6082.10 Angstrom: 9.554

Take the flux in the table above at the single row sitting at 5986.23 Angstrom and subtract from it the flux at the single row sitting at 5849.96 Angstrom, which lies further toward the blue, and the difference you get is -0.18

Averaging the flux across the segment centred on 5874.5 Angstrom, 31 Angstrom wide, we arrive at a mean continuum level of 9.87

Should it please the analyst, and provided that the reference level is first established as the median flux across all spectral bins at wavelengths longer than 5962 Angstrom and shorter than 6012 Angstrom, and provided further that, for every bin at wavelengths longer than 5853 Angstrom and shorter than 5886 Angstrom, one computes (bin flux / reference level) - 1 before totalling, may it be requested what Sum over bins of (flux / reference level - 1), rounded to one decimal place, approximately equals 0.1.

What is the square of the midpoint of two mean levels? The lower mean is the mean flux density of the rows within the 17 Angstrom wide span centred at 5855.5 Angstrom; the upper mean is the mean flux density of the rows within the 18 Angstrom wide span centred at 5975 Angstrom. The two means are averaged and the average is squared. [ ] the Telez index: 97.1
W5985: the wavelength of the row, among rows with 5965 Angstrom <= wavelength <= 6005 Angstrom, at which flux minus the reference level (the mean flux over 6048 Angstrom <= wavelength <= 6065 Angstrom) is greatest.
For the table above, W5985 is 5997.26 Angstrom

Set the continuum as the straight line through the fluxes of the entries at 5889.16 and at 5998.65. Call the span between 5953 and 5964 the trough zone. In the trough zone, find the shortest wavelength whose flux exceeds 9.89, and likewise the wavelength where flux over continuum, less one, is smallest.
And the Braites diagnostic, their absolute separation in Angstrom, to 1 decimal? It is 9.6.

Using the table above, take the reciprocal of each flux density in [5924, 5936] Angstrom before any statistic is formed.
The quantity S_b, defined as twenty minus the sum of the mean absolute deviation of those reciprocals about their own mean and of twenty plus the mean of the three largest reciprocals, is -0.102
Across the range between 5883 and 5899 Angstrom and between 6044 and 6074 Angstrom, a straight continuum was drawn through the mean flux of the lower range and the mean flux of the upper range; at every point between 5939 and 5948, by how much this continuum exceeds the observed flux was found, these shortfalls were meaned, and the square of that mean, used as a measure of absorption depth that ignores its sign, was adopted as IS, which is 0.133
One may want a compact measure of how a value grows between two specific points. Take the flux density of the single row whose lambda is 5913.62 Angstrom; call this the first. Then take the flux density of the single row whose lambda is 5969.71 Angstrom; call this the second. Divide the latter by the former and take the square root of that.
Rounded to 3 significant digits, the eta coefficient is 0.999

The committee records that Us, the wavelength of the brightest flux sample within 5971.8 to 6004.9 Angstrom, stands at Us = 5997.26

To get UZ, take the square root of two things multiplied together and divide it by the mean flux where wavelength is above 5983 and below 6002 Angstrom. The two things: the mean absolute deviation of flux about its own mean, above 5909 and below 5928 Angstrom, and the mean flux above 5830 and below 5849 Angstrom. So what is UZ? 0.054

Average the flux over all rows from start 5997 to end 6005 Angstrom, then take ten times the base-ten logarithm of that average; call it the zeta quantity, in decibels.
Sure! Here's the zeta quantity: 9.96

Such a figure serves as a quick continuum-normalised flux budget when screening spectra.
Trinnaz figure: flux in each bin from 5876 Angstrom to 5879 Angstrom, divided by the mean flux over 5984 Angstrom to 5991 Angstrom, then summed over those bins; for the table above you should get 2.07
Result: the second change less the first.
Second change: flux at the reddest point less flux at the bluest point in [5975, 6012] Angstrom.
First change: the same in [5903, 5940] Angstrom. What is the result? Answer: -0.09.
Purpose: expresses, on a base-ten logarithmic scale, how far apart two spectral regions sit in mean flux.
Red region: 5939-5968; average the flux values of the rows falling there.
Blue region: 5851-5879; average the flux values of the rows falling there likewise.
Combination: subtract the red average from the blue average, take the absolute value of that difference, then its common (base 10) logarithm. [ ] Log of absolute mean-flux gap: -1.80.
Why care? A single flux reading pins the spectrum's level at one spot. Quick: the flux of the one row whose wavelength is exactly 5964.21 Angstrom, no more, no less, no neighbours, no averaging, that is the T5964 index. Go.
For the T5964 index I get 9.834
